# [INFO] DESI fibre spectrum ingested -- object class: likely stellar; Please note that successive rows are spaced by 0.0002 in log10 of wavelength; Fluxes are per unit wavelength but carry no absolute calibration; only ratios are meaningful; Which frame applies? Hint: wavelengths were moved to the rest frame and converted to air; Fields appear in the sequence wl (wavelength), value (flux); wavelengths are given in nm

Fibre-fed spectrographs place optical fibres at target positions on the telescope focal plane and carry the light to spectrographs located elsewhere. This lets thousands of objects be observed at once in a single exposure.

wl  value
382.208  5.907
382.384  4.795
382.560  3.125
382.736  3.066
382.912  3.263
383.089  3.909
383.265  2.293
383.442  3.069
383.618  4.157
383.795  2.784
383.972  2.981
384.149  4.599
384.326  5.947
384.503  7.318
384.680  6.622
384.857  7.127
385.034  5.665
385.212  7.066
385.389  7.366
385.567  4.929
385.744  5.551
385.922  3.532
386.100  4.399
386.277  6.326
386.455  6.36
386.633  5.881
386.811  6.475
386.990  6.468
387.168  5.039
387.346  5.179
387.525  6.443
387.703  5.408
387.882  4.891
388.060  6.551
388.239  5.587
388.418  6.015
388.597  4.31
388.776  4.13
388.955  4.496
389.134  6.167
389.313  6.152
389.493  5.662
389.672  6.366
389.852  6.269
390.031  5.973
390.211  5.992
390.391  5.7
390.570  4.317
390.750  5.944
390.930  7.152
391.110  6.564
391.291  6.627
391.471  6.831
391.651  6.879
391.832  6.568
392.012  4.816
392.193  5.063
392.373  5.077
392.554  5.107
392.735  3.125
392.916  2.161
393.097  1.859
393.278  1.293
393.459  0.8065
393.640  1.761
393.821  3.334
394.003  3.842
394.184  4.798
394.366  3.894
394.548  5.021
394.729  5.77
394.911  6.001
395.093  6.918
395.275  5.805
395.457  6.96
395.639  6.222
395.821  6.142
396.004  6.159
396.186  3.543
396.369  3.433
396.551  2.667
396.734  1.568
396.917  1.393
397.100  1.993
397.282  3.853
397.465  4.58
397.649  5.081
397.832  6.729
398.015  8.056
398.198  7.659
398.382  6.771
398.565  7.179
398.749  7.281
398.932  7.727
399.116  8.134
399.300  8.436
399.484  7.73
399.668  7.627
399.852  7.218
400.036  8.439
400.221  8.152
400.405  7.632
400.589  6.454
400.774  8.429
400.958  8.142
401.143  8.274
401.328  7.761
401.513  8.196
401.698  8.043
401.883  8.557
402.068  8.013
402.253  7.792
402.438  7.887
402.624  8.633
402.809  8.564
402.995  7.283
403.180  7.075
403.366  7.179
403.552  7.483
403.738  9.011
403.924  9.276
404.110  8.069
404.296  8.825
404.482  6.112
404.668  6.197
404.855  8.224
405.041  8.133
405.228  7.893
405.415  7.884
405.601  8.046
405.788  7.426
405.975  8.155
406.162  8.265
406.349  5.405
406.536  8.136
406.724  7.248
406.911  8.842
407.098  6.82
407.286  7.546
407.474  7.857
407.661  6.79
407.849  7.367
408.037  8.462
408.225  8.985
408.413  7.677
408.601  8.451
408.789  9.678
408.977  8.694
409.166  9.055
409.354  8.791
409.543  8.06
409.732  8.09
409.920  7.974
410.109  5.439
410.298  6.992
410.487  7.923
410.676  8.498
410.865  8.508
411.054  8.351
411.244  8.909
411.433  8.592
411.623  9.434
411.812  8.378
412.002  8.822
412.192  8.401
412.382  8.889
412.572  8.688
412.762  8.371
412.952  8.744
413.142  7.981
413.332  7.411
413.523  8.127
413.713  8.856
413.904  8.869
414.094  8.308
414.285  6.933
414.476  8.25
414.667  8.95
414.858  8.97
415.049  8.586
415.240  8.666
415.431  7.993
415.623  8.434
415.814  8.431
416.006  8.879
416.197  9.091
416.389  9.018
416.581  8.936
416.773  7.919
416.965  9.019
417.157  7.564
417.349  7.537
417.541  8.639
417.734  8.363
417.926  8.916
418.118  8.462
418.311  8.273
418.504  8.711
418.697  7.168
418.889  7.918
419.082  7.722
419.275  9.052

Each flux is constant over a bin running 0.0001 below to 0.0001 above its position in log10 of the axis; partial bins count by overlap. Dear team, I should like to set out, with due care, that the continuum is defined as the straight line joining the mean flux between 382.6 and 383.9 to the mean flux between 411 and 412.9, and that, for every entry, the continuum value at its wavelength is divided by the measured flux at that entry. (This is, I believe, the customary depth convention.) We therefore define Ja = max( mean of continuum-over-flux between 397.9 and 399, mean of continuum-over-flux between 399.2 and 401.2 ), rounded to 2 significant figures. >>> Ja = 0.83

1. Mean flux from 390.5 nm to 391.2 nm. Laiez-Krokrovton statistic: 6.0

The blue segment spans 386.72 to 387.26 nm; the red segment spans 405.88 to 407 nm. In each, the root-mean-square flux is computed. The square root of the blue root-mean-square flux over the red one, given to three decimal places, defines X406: 0.882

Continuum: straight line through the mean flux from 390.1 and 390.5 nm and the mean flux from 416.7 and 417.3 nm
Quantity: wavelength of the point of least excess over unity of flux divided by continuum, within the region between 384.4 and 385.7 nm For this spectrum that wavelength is 385.567 nm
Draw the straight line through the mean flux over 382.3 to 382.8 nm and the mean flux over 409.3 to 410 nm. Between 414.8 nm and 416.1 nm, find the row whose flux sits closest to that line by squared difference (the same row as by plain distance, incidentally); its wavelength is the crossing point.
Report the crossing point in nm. 414.858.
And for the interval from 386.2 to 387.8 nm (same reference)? 387.168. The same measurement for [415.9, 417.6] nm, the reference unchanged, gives 416.197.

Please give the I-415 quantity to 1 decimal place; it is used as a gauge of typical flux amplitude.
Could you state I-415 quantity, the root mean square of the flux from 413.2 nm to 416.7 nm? 8.5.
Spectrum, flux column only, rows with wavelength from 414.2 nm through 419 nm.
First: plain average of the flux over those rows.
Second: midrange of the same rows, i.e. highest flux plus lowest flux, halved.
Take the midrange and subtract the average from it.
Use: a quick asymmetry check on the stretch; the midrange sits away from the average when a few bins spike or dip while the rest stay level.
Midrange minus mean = -0.37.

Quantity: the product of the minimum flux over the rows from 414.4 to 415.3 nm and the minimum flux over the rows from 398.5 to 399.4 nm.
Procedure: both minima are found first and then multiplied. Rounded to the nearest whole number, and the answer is 59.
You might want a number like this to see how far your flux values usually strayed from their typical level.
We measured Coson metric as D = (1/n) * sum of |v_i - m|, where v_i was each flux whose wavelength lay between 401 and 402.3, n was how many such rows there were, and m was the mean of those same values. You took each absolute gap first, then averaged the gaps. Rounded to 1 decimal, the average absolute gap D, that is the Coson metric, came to 0.2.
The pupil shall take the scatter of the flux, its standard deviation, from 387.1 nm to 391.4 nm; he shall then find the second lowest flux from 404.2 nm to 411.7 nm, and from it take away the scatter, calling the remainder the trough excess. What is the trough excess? 4.6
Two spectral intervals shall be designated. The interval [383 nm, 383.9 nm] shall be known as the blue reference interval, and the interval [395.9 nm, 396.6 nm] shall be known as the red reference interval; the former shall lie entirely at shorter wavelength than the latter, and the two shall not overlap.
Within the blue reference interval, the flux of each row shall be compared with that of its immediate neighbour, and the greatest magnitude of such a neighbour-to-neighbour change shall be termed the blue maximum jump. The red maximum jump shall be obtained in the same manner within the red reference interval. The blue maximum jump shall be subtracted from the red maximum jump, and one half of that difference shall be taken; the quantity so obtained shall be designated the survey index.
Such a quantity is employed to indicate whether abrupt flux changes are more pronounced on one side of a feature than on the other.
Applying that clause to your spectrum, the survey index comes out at 0.5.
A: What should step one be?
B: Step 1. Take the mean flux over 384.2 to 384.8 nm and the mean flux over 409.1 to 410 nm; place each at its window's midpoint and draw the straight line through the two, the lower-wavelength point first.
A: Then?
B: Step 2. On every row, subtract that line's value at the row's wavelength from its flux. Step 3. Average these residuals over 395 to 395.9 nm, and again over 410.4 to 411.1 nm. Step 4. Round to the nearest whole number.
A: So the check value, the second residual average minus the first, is 1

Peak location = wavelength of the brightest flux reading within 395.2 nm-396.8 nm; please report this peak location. 395.457 nm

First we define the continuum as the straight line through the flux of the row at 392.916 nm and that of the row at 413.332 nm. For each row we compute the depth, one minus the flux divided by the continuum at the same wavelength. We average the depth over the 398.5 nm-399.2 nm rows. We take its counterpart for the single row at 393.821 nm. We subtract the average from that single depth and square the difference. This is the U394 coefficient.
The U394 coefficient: 0.44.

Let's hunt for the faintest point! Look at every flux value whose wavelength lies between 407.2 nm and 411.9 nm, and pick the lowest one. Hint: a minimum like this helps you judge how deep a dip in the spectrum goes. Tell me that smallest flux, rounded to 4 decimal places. 5.4390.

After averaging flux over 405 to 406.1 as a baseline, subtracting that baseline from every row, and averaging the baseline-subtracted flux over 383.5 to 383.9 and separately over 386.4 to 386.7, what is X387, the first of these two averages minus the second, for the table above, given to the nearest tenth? -2.7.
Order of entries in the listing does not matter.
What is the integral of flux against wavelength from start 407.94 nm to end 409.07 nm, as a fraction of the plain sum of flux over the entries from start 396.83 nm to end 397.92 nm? 0.41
